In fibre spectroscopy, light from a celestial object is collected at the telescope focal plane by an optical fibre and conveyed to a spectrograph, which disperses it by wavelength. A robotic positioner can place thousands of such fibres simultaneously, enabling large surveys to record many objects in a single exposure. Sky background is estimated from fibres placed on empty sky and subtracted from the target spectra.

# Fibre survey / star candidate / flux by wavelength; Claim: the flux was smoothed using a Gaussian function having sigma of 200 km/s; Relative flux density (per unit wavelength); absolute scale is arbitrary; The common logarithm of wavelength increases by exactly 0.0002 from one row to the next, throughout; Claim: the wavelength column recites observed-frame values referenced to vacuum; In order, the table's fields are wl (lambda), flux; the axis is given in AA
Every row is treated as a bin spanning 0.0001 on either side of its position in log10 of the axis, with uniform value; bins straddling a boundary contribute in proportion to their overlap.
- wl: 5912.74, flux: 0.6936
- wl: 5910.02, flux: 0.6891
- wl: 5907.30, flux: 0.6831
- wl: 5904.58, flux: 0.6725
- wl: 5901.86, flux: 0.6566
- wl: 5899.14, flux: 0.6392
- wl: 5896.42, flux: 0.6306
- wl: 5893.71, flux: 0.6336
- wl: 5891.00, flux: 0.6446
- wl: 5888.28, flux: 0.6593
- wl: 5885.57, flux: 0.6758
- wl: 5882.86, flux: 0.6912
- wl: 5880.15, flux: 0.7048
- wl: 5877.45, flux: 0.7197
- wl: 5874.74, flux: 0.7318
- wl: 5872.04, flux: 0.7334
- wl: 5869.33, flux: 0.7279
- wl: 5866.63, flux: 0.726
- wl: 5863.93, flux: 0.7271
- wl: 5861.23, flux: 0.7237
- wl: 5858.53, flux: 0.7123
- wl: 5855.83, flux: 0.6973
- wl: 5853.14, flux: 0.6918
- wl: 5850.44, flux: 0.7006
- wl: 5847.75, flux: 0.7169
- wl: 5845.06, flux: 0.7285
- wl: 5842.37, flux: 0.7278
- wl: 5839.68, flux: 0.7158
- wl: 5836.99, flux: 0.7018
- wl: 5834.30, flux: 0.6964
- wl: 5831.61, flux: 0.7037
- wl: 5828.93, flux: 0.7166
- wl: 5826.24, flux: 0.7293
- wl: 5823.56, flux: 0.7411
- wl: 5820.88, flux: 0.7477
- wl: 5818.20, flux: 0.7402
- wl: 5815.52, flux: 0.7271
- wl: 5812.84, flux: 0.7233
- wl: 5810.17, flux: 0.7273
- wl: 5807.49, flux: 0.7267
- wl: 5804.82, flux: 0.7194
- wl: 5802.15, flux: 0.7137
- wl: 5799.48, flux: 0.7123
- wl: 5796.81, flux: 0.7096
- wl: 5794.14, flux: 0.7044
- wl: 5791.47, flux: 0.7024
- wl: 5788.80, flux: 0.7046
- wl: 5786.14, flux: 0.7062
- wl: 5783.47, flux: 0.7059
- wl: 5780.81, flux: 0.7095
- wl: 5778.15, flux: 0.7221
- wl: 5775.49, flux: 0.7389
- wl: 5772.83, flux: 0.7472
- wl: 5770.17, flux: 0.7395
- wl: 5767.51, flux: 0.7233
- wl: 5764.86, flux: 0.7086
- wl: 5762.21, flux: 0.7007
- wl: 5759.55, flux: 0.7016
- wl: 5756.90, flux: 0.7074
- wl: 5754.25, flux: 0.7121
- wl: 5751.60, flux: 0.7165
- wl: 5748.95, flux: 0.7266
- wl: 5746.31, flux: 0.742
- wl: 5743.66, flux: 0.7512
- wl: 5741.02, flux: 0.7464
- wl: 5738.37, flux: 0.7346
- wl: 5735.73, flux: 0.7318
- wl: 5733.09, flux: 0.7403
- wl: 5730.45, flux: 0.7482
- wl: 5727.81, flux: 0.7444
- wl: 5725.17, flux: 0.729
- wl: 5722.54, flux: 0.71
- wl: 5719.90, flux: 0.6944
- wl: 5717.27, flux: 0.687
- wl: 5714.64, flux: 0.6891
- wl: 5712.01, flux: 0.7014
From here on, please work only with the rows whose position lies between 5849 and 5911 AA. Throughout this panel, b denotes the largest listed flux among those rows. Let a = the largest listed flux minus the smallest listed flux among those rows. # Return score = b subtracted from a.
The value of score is -0.631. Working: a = 0.103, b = 0.7334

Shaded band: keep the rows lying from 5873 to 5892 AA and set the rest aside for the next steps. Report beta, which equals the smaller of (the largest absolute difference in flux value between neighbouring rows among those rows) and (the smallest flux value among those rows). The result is 0.0165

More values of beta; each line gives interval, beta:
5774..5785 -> 0.0168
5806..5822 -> 0.0131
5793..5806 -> 0.0057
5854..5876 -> 0.0150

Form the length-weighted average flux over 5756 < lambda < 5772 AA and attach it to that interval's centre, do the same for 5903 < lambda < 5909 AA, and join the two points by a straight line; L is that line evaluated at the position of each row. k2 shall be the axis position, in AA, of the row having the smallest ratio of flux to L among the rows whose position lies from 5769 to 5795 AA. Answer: 5791.47 AA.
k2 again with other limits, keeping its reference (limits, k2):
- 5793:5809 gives 5794.14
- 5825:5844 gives 5834.30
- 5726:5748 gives 5735.73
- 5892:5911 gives 5896.42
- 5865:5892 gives 5891.00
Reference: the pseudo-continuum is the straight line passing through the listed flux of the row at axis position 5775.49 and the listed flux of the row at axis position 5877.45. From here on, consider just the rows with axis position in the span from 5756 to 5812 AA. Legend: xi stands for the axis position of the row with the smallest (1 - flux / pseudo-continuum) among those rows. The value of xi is 5772.83 AA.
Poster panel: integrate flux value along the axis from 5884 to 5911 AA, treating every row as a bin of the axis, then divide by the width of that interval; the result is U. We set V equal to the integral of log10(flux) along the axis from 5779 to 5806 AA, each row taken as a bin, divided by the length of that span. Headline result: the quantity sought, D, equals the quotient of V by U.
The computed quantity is -0.227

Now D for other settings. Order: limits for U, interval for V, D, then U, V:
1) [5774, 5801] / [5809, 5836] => -0.196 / 0.712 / -0.140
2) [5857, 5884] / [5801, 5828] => -0.190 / 0.720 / -0.137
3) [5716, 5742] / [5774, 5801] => -0.203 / 0.726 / -0.148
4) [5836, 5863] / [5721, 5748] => -0.186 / 0.712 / -0.132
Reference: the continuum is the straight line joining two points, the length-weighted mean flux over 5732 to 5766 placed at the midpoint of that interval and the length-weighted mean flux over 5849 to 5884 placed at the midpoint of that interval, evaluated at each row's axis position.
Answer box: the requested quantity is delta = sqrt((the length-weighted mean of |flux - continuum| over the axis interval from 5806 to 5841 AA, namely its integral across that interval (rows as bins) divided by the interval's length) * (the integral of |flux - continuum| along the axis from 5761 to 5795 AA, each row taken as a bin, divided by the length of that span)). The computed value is 0.0136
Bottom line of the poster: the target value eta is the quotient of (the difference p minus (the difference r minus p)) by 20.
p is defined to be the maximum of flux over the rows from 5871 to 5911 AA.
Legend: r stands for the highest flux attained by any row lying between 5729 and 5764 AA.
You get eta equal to 0.0358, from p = 0.7334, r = 0.7512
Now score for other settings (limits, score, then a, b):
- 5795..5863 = -0.692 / 0.056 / 0.7477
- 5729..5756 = -0.712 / 0.039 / 0.7512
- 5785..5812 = -0.702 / 0.025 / 0.7273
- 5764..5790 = -0.705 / 0.043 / 0.7472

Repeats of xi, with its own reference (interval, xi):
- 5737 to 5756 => 5743.66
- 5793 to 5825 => 5820.88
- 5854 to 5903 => 5872.04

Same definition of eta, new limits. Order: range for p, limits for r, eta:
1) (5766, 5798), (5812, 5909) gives 0.0373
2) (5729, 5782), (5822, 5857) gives 0.0381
